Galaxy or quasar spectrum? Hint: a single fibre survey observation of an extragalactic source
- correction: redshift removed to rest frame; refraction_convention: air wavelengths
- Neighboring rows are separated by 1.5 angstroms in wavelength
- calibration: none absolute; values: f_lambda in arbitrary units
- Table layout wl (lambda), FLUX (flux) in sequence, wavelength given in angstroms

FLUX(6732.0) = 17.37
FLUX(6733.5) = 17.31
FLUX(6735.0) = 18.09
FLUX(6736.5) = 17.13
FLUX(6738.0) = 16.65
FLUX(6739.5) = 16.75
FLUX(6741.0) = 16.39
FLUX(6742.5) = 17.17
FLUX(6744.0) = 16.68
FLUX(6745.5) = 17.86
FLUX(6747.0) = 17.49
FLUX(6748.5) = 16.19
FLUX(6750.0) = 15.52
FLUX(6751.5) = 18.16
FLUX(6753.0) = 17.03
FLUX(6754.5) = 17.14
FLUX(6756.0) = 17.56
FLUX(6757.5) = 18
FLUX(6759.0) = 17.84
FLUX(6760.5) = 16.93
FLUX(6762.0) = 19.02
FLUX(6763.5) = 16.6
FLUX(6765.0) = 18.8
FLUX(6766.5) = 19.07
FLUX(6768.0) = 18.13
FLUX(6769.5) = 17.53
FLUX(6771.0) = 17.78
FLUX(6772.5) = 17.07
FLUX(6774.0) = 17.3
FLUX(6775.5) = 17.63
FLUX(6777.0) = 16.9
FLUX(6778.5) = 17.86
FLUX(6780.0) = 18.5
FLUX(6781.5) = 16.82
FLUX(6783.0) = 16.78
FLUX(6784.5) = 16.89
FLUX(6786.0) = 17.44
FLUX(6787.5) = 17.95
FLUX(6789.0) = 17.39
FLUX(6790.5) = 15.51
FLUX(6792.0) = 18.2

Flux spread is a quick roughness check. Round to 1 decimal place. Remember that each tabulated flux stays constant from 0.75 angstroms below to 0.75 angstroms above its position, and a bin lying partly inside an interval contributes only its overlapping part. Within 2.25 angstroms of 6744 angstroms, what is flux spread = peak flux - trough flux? 1.2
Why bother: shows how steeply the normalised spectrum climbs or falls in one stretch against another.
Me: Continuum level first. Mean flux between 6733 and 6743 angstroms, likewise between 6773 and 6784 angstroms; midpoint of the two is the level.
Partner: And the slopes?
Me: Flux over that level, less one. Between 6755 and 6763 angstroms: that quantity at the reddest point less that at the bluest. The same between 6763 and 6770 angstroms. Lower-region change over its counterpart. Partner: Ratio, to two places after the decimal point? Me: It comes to 1.57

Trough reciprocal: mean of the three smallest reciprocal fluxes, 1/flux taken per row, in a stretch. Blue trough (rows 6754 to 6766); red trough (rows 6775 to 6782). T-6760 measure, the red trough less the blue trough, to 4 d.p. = 0.0018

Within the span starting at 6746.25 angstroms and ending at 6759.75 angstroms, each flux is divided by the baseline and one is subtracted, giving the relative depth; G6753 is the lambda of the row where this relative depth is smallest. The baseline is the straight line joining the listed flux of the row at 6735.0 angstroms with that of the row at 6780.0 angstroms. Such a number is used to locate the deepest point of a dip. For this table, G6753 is 6750.0 angstroms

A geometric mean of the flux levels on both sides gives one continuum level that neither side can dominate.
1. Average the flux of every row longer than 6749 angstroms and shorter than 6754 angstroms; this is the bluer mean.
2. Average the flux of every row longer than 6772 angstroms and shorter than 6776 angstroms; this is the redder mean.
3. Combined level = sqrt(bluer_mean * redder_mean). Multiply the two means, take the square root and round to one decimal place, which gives 17.1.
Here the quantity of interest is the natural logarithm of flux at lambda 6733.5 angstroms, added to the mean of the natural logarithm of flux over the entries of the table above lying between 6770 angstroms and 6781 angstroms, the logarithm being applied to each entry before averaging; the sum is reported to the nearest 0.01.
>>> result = 5.72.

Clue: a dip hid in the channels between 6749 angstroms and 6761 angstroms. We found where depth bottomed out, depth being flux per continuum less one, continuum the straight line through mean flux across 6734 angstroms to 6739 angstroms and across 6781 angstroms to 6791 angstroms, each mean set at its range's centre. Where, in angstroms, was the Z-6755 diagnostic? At 6750.0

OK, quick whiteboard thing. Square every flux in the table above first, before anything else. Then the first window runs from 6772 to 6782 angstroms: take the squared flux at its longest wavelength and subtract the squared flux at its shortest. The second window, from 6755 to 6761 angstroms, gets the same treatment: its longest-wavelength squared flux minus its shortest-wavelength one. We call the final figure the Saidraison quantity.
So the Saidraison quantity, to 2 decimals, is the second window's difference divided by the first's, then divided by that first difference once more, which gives -0.30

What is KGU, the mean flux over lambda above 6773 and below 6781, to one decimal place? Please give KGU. 17.6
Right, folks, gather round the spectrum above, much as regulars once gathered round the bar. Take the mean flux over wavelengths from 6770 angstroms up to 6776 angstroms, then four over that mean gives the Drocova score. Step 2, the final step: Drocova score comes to 0.229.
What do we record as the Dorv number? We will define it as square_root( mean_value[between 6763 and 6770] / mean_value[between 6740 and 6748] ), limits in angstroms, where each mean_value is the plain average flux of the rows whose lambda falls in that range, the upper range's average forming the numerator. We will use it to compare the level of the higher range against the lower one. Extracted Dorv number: 1.03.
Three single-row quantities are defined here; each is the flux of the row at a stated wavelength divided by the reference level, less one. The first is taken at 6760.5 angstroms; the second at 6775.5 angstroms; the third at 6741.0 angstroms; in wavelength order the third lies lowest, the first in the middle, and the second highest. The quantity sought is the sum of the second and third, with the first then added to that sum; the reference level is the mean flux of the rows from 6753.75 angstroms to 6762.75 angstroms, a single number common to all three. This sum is -0.13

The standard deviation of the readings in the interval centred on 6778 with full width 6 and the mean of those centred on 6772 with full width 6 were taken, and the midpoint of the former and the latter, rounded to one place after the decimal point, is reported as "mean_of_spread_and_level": 9.0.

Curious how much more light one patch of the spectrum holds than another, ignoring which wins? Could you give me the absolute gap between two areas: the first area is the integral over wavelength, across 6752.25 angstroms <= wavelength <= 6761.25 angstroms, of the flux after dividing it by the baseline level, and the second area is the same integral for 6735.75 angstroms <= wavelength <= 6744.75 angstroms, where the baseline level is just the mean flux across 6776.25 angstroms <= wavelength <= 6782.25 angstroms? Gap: 0.3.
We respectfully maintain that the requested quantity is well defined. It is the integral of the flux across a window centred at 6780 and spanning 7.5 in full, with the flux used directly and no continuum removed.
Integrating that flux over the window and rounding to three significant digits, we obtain 130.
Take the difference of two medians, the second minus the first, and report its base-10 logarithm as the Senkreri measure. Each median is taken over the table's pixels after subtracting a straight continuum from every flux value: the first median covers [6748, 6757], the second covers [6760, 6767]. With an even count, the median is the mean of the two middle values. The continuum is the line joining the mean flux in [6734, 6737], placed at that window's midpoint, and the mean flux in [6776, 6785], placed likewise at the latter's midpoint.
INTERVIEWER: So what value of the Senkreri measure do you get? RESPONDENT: 0.25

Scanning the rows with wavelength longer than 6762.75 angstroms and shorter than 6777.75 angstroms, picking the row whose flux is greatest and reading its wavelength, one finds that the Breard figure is 6766.5 angstroms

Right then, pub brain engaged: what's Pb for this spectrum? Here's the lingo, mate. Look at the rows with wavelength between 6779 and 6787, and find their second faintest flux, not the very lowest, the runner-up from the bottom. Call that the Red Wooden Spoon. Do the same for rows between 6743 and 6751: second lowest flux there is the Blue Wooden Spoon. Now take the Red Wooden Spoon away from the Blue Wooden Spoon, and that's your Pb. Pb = -0.63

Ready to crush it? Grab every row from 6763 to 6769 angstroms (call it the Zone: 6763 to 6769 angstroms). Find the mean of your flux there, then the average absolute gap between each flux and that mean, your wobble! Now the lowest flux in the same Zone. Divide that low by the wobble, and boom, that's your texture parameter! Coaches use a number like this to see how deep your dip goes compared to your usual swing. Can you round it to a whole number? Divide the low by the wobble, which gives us 21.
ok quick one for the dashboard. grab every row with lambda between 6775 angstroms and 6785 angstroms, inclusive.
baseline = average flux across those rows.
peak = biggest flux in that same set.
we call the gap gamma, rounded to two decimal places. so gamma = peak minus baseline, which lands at 1.16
